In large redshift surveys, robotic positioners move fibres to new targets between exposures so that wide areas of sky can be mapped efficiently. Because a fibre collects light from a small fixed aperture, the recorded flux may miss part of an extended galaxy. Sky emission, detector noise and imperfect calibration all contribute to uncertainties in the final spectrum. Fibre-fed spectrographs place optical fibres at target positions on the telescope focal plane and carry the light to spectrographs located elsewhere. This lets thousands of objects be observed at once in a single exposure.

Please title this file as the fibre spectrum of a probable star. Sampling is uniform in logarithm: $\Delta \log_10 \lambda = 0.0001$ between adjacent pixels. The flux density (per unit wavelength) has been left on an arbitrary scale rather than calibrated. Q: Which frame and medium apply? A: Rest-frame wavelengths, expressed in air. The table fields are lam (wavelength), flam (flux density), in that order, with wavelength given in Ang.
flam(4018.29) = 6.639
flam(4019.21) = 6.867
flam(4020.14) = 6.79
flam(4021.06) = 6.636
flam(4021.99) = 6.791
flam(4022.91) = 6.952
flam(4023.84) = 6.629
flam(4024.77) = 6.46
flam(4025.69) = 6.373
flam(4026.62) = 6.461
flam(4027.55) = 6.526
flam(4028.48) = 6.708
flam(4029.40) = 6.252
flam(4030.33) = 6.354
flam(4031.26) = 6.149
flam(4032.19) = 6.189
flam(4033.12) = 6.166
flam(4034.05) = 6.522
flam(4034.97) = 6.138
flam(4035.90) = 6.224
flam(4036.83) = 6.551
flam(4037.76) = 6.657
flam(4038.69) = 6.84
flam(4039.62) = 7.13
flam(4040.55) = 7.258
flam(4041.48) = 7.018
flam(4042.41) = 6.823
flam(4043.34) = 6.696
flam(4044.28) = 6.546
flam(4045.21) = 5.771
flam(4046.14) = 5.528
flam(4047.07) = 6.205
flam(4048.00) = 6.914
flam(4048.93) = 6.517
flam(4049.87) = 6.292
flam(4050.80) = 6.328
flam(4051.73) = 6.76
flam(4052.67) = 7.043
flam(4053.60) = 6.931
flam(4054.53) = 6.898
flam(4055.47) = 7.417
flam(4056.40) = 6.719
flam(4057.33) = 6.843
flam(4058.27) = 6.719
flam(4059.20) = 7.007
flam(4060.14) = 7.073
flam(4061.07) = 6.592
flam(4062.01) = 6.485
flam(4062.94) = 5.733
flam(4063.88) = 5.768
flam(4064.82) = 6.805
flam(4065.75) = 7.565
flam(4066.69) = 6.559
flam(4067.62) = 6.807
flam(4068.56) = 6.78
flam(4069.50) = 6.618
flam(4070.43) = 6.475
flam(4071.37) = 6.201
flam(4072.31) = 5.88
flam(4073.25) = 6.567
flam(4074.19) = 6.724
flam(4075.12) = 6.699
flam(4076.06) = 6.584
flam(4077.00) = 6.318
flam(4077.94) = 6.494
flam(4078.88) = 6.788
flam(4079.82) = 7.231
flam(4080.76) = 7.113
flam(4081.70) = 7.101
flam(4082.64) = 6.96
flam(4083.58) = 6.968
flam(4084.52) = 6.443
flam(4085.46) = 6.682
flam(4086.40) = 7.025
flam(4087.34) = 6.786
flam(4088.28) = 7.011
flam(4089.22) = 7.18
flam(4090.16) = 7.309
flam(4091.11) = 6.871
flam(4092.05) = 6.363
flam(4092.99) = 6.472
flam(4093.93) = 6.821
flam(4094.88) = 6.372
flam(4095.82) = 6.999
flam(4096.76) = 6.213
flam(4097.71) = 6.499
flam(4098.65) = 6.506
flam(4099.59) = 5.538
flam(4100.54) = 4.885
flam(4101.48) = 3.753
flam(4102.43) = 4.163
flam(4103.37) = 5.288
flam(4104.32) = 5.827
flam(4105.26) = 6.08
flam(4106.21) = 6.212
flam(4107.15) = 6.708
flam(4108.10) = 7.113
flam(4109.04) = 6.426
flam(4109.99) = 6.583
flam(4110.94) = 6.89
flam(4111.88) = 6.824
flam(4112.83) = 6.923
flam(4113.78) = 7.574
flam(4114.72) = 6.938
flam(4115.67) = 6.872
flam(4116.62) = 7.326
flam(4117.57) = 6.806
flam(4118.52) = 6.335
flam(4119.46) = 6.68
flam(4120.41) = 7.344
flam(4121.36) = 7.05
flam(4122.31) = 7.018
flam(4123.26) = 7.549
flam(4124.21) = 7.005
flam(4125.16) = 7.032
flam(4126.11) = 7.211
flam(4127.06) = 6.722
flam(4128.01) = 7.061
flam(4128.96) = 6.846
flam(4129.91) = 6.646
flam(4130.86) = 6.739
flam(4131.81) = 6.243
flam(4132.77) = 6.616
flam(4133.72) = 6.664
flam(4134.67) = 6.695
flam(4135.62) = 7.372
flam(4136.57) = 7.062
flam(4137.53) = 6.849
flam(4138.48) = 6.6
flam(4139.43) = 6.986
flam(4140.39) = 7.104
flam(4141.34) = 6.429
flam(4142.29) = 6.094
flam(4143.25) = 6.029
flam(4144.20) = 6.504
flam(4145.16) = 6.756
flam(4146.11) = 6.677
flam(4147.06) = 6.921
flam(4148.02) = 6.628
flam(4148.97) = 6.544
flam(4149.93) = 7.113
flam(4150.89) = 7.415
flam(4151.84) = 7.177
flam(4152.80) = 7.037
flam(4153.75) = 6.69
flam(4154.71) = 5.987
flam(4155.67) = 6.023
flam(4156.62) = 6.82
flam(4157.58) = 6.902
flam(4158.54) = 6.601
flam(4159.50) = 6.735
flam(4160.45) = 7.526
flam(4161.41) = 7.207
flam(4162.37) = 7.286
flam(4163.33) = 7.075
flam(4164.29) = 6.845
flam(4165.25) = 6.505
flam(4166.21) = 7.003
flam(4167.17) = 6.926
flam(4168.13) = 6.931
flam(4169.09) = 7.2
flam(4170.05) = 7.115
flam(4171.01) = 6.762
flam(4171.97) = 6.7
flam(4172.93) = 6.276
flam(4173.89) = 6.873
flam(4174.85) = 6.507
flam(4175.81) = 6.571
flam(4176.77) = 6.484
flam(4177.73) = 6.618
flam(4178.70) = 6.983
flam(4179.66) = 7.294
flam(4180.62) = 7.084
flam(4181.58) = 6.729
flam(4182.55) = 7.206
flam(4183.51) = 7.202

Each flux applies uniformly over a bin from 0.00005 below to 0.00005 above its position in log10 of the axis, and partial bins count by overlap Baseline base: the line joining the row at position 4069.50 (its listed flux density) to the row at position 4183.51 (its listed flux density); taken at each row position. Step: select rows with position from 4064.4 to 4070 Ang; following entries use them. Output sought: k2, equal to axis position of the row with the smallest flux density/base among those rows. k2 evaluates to 4066.69 Ang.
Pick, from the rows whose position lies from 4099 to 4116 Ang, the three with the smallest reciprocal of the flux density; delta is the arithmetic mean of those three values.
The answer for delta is 0.139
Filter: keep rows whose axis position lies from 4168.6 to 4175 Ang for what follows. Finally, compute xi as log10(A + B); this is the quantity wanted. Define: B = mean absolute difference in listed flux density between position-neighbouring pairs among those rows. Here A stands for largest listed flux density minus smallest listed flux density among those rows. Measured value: 0.09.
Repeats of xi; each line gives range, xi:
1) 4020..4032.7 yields -0.01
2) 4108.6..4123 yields 0.20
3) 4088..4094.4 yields 0.09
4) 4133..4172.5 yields 0.26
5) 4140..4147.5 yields 0.14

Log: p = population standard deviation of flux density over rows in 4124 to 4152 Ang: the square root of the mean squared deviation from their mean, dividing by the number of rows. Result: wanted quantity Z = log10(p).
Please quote -0.47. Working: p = 0.335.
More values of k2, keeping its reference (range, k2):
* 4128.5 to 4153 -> 4143.25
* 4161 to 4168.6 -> 4165.25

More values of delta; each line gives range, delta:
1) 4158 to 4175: 0.136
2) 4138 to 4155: 0.138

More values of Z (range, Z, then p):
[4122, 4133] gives -0.50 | 0.319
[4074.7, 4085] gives -0.53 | 0.292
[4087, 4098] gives -0.47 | 0.338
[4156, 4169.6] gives -0.58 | 0.265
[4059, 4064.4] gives -0.27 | 0.532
